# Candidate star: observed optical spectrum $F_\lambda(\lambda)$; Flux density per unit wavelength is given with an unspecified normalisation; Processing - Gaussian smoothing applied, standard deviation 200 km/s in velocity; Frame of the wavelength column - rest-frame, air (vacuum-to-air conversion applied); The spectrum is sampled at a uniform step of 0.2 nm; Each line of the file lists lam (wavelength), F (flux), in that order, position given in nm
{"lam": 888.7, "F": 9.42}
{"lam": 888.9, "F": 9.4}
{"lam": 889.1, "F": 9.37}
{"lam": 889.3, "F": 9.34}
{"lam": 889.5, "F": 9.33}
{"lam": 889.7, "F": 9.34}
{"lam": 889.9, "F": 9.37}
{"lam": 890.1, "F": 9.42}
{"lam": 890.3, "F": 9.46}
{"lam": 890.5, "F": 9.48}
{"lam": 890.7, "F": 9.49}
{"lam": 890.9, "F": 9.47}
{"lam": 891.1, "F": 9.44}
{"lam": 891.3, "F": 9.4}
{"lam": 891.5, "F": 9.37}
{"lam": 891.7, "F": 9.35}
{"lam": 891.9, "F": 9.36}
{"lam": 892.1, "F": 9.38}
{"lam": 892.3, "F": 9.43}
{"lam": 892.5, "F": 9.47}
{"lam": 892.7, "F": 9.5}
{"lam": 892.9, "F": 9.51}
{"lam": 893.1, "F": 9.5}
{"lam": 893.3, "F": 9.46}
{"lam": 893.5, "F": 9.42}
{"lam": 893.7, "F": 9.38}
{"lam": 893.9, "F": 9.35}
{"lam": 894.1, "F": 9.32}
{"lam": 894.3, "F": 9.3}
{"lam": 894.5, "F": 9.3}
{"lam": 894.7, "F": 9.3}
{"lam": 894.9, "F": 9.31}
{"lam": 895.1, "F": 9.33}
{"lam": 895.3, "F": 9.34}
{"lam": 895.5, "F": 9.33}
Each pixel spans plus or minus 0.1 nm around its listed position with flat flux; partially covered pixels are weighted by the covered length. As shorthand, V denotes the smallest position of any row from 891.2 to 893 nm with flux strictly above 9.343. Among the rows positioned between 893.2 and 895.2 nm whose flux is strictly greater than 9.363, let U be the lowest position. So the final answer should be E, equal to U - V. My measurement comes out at 2.00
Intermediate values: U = 893.3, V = 891.3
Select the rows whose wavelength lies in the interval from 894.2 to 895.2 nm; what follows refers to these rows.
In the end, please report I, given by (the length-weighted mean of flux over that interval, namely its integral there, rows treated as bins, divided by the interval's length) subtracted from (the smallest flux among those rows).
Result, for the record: -0.01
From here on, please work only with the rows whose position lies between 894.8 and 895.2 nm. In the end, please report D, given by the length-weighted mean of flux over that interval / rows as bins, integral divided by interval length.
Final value 9.32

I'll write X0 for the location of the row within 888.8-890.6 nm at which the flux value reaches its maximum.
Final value 890.5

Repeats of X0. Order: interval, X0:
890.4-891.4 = 890.7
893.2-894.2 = 893.3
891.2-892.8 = 892.7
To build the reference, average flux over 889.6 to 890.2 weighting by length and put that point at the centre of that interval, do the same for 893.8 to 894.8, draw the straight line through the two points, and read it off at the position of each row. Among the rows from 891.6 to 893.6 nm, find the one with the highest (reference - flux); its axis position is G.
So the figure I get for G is 891.7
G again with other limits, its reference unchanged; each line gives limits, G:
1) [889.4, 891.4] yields 889.5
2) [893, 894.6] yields 894.3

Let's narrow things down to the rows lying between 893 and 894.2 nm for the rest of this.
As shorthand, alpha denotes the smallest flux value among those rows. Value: 9.32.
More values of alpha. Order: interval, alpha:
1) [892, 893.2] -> 9.38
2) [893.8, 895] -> 9.3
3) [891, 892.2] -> 9.35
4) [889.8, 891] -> 9.37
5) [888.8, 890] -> 9.33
